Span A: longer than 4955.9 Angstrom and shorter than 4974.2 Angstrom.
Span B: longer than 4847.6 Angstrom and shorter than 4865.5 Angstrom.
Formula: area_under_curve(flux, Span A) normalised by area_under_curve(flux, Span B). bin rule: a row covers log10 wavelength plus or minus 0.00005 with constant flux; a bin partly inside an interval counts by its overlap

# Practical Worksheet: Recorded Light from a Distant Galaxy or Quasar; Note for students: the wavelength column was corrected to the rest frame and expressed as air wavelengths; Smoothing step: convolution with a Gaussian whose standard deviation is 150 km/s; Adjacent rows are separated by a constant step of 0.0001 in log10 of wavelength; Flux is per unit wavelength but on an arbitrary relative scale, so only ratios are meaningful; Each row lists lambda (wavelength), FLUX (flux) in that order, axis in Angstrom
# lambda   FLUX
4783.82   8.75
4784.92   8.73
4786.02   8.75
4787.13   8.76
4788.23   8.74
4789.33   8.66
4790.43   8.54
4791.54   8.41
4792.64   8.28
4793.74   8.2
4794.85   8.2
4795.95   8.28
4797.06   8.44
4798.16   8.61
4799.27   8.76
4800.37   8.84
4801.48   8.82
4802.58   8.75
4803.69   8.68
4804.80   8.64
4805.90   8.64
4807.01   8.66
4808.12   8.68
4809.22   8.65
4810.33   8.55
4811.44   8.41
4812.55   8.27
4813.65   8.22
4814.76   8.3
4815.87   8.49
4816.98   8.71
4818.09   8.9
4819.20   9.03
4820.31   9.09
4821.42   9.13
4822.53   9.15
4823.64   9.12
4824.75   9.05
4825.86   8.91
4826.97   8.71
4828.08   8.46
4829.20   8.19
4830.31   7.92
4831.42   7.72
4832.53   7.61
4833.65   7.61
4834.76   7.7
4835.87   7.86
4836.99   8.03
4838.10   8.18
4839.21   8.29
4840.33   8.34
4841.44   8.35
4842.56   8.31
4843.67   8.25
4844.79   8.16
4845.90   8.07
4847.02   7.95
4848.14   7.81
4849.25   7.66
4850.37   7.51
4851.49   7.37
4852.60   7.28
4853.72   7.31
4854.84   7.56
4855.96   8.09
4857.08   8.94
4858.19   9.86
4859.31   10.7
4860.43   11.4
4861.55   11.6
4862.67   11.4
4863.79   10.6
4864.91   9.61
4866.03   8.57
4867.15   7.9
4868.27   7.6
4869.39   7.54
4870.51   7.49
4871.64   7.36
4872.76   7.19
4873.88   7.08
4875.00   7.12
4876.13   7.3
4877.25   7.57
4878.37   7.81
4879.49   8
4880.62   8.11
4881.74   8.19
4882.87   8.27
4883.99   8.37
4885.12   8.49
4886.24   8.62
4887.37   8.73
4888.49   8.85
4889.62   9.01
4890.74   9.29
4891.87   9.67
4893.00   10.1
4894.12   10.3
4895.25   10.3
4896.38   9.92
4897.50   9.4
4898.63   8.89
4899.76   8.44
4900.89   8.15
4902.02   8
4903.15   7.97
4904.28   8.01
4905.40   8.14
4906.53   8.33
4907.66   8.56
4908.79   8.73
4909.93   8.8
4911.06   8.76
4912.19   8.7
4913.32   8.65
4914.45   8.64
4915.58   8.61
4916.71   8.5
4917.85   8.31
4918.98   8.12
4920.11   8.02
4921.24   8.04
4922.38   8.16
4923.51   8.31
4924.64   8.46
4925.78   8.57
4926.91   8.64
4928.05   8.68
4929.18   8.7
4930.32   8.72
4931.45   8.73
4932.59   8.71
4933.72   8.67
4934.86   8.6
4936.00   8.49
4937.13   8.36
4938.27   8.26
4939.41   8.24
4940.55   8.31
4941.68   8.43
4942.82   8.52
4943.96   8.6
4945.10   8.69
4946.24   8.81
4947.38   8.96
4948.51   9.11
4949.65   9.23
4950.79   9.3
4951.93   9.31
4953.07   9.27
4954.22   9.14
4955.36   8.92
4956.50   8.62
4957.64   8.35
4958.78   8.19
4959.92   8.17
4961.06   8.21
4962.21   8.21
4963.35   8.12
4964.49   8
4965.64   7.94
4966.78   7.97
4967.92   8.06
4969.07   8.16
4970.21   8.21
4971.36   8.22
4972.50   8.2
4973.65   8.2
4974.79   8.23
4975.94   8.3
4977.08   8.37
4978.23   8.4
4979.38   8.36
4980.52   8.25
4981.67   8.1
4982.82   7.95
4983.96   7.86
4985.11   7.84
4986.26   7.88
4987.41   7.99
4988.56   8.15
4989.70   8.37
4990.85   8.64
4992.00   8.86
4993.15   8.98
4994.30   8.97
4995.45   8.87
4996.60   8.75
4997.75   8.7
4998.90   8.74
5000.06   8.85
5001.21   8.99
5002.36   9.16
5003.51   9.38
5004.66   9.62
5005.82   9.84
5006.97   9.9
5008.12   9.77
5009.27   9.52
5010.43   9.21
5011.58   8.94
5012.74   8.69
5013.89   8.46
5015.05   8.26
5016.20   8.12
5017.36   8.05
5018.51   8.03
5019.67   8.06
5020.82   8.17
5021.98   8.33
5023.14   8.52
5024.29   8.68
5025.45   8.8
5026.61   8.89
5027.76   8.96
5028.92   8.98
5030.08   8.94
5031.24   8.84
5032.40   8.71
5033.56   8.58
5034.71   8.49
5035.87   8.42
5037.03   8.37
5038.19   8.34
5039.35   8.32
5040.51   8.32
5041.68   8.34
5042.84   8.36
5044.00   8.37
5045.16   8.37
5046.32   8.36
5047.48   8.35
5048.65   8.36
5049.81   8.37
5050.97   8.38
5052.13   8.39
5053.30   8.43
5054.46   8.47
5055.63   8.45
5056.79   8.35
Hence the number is 0.92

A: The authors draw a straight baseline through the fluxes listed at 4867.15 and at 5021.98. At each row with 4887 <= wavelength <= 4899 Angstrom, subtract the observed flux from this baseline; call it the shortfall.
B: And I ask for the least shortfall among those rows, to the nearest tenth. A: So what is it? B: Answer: -2.3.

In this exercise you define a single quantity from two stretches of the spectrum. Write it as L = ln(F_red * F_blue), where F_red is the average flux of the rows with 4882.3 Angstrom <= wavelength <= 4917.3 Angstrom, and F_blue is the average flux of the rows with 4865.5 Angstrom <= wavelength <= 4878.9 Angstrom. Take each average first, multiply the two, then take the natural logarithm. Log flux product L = 4.20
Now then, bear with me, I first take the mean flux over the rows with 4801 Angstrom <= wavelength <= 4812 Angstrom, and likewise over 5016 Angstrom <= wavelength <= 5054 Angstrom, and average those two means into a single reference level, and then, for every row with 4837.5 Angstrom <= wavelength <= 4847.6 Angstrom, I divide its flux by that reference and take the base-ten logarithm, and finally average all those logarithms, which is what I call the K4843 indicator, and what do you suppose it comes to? -0.018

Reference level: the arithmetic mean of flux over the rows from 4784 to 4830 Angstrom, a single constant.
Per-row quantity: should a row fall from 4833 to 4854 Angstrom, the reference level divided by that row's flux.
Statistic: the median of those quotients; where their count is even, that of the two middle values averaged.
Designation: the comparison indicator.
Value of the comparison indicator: 1.09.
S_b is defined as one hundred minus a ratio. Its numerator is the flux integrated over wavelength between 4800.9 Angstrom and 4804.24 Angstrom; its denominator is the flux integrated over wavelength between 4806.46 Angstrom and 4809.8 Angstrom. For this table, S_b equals 99.0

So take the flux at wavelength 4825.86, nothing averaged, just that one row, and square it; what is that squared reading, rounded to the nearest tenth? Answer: 79.4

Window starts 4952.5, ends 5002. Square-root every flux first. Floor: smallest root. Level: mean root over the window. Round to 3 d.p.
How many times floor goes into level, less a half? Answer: 0.534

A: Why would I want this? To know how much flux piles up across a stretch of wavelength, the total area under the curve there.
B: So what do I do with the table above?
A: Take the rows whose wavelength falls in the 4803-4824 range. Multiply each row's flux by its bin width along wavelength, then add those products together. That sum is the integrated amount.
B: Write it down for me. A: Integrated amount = 183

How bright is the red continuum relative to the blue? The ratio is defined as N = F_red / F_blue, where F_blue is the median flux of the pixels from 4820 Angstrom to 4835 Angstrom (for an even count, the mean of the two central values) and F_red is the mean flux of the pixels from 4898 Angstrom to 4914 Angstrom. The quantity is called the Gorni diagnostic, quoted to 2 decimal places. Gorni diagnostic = 0.98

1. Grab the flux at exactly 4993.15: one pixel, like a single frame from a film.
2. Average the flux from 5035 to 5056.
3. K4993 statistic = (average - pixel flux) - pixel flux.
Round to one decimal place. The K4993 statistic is -9.6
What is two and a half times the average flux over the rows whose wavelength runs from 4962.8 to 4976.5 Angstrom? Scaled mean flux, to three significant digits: 20.3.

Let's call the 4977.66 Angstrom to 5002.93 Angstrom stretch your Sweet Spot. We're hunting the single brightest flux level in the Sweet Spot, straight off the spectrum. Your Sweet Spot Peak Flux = 9.16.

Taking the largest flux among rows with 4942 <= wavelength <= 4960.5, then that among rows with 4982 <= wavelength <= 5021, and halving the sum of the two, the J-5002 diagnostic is 9.6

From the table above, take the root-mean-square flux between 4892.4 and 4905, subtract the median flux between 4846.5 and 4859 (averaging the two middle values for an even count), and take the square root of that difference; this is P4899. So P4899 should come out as 1.20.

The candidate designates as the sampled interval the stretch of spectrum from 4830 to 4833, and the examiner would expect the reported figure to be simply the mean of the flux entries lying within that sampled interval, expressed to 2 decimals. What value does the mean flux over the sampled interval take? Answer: 7.75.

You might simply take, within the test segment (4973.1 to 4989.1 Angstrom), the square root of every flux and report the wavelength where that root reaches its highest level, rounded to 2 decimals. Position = 4978.23 Angstrom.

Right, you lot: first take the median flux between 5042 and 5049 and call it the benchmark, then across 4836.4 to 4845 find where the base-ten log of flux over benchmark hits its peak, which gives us 4841.44 Angstrom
